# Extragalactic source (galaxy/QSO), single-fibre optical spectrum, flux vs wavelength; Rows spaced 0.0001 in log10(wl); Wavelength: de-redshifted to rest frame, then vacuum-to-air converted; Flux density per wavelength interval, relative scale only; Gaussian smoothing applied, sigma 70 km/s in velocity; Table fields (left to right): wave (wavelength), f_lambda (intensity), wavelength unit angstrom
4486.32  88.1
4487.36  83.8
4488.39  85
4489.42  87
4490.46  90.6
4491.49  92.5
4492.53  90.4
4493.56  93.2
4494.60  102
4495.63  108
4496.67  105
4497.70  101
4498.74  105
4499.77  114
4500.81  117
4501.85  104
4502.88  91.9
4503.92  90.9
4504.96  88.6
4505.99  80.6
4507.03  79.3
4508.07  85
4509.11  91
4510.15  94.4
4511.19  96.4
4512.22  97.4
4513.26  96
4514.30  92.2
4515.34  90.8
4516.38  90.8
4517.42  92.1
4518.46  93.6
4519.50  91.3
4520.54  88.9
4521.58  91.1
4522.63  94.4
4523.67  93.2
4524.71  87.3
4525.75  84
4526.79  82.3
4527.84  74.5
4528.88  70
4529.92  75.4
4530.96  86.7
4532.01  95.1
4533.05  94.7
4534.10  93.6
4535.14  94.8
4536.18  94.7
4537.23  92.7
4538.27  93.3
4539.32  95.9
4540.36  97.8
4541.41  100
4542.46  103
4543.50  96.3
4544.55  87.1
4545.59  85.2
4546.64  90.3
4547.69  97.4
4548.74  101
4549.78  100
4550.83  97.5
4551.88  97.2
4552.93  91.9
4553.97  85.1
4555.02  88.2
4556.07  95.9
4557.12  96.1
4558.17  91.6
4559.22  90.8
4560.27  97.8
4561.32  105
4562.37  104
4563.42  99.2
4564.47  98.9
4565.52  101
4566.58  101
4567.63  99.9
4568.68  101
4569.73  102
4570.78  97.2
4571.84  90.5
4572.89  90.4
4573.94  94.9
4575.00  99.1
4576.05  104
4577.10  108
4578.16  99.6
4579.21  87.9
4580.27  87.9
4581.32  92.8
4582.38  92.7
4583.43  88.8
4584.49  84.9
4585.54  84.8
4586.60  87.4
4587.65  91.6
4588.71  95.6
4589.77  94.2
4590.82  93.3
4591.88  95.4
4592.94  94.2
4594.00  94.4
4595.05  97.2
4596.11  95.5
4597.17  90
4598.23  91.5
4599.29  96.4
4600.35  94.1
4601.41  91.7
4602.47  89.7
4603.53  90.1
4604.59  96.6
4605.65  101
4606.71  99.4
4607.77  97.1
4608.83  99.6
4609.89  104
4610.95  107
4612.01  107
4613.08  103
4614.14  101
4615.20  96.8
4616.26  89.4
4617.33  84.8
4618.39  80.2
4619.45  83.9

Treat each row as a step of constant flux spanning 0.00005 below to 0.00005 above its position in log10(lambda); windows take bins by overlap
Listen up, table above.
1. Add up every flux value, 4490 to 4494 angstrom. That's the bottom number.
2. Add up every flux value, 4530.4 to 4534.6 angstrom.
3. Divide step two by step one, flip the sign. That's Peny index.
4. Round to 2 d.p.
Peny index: -1.01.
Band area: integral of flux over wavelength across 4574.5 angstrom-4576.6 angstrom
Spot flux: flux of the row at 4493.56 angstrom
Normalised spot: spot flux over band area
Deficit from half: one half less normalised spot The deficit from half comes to 0.06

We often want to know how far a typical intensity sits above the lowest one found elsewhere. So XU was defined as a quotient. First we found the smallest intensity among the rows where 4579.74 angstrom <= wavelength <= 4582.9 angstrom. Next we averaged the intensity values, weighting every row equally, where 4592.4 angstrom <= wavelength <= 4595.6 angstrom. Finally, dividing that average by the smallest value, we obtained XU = 1.08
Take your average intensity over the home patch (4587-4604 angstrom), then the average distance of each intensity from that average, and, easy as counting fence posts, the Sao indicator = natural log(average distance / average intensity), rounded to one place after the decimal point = -3.8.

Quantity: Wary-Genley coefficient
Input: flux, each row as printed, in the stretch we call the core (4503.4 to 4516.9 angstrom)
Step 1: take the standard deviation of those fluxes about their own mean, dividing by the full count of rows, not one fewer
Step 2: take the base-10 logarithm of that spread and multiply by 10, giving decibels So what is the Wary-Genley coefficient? 7.4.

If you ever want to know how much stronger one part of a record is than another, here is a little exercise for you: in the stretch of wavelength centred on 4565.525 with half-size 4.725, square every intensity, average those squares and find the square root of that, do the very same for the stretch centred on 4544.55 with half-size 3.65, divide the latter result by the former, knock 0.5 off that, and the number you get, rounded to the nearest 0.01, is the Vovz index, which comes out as 0.43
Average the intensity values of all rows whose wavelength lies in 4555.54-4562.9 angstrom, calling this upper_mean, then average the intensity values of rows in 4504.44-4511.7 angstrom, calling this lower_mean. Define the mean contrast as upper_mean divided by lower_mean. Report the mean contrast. 1.11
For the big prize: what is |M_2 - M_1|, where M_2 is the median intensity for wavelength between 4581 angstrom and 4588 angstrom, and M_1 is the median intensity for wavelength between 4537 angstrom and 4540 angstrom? 4.5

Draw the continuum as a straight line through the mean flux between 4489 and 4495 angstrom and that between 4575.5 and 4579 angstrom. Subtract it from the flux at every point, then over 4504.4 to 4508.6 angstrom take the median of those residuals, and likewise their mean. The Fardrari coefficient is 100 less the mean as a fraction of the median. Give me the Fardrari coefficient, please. 99.1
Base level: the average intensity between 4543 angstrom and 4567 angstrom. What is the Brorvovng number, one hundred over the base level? 1.05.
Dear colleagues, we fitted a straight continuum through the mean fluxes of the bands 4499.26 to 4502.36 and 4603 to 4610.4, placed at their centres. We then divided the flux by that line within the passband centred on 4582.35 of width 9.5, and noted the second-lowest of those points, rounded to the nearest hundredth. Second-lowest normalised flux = 0.84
